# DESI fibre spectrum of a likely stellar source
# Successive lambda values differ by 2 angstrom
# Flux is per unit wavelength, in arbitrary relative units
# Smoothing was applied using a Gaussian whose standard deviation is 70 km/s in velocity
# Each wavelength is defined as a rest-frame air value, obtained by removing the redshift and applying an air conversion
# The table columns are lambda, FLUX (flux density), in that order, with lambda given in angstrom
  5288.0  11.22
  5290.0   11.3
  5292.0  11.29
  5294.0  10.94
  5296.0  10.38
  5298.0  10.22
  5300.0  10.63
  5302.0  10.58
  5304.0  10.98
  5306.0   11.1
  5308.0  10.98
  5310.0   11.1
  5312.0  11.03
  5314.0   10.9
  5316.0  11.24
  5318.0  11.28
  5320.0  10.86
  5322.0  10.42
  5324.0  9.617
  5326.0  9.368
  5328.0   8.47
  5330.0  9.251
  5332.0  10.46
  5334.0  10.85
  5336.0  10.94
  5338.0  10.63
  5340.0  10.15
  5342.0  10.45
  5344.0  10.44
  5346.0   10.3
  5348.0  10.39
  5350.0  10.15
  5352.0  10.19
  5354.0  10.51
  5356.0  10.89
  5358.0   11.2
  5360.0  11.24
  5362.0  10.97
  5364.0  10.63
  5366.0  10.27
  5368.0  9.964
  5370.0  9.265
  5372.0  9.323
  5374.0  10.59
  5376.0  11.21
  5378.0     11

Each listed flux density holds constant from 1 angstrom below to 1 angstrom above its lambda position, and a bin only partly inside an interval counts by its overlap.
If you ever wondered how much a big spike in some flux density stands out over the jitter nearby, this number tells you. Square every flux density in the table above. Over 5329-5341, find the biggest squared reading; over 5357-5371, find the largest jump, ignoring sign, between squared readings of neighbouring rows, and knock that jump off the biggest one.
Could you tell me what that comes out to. 106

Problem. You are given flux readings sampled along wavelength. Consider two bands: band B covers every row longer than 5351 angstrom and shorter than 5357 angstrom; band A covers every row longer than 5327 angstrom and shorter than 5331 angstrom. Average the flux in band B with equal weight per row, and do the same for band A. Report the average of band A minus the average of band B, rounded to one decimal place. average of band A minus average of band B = -1.7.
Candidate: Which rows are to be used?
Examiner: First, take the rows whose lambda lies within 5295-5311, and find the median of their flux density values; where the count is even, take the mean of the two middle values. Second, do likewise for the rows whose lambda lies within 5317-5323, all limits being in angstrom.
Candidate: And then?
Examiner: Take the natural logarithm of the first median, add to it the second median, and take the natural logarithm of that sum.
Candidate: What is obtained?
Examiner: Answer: 2.583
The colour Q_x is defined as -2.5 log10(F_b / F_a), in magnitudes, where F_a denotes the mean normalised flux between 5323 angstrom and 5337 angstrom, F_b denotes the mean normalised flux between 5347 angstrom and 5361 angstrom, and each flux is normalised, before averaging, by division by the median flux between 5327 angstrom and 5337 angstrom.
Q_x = -0.08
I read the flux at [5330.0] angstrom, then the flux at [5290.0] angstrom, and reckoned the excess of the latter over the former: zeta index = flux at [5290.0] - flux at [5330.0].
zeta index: 2.0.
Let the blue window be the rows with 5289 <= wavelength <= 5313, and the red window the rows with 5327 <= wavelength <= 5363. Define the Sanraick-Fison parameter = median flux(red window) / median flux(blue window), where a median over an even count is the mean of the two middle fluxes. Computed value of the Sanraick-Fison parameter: 0.952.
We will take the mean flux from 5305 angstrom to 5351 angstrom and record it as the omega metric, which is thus 10.5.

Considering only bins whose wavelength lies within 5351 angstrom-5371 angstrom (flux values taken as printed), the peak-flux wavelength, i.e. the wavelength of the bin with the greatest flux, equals 5360.0 angstrom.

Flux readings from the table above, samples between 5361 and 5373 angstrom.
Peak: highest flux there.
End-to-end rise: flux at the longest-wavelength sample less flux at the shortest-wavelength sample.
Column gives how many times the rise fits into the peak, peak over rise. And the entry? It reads -7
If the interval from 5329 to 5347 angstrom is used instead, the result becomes 10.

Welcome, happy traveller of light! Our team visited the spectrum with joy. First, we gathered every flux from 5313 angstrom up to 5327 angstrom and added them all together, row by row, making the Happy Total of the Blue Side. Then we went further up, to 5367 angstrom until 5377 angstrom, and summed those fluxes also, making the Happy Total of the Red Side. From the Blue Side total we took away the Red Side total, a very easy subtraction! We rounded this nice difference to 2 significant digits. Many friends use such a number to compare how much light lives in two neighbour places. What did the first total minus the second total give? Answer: 23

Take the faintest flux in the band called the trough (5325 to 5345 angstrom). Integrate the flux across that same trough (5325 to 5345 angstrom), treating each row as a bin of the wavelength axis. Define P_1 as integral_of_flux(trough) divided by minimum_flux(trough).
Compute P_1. 23.9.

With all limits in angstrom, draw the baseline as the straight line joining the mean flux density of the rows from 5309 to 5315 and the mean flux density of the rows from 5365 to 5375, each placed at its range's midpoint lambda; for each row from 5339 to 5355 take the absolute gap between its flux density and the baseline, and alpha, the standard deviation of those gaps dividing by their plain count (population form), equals 0.1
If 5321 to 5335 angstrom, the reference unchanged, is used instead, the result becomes 0.7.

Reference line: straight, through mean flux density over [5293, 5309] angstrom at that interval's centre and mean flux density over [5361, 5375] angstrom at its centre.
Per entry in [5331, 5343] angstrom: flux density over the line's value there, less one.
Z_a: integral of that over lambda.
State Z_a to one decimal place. 0.2 angstrom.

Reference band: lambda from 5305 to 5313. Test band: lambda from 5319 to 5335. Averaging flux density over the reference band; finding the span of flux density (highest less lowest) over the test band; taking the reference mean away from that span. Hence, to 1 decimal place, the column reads -8.7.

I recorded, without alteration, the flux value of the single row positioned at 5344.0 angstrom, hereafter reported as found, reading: 10.44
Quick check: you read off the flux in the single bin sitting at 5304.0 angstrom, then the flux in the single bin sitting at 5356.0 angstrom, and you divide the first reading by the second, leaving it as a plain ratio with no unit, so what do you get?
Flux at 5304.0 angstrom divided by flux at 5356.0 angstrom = 1.01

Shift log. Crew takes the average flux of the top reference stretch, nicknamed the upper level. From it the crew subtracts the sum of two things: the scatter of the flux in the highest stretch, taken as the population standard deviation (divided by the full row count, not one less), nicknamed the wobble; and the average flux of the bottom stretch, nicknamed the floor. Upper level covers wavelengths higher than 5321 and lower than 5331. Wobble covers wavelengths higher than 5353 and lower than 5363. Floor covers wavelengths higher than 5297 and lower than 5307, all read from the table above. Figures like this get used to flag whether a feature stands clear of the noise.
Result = -1.54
